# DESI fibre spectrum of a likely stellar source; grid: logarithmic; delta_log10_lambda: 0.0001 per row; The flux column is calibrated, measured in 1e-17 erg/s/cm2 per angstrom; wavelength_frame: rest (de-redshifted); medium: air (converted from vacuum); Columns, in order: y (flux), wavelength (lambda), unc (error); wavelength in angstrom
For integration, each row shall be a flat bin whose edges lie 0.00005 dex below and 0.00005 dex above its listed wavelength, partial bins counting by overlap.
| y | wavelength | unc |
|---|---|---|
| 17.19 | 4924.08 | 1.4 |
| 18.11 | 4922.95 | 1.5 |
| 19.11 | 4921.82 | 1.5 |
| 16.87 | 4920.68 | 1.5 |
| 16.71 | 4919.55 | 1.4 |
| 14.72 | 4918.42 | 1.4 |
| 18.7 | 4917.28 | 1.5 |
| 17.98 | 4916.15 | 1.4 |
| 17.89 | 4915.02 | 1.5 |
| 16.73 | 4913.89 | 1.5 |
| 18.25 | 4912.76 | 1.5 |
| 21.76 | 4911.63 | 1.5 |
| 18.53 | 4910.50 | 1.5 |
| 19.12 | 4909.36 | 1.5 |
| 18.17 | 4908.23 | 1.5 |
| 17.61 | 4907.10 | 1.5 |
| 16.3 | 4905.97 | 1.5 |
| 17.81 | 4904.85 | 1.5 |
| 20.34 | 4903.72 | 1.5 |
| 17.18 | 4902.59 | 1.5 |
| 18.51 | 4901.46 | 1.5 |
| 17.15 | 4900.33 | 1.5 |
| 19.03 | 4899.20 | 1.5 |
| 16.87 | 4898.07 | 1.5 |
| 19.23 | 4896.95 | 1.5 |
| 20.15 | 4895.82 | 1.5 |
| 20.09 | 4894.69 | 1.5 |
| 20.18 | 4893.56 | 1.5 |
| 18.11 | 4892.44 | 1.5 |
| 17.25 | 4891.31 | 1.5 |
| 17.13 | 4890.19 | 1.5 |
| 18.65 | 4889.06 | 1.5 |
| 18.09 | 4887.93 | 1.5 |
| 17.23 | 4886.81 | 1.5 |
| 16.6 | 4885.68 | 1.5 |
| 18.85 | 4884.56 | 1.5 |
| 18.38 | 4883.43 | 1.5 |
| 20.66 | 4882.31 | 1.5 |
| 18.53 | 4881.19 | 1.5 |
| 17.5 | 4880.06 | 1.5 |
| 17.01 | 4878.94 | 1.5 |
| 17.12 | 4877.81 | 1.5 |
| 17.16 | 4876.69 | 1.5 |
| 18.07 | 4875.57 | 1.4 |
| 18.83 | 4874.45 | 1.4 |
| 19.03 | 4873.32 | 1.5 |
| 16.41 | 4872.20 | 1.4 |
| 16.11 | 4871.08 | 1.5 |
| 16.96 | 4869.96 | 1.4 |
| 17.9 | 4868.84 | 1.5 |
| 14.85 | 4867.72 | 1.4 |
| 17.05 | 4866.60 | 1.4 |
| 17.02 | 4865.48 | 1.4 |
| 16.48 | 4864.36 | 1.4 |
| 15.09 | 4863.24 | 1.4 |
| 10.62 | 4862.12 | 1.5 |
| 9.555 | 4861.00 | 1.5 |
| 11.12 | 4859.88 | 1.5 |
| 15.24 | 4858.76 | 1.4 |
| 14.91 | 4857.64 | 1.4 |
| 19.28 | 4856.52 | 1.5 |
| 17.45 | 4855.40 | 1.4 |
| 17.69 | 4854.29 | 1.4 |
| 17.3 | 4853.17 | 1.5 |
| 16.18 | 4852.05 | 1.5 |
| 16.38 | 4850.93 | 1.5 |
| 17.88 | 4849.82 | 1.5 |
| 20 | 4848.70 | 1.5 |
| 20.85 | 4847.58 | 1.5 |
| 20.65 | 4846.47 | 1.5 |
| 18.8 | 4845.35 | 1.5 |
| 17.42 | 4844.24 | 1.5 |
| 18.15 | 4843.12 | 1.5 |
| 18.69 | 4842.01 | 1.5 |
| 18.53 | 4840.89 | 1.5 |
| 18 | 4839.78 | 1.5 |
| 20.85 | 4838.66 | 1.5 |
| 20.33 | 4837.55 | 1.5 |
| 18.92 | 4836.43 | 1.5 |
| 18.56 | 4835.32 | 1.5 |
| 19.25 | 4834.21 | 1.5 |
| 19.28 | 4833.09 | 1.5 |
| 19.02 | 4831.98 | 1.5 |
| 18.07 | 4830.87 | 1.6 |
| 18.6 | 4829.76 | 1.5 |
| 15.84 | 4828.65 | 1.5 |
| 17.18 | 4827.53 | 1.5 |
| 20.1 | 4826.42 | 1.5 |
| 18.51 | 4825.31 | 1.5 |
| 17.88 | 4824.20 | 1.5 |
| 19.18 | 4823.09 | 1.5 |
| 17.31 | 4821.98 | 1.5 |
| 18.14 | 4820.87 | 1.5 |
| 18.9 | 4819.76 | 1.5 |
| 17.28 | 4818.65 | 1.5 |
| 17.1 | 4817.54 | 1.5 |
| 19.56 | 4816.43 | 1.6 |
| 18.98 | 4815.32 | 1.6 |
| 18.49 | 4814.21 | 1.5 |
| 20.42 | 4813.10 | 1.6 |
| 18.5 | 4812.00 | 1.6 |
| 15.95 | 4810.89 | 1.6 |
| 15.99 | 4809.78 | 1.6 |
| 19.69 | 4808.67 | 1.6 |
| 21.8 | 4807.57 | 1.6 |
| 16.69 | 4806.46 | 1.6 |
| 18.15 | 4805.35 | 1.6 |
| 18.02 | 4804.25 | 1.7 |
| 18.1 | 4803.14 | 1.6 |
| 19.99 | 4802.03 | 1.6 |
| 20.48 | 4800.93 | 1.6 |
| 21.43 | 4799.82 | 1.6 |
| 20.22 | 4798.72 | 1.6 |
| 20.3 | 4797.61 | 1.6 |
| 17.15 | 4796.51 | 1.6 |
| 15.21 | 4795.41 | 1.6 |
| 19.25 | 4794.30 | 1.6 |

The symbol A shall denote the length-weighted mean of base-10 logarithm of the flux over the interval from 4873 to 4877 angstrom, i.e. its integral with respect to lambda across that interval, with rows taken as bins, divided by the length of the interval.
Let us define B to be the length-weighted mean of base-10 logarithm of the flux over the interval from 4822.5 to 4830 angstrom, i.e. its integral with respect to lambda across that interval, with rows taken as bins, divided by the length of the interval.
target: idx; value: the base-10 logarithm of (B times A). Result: 0.200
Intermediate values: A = 1.26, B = 1.26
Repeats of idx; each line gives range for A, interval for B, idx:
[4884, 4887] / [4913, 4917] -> 0.192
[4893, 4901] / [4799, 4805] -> 0.217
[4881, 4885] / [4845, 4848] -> 0.224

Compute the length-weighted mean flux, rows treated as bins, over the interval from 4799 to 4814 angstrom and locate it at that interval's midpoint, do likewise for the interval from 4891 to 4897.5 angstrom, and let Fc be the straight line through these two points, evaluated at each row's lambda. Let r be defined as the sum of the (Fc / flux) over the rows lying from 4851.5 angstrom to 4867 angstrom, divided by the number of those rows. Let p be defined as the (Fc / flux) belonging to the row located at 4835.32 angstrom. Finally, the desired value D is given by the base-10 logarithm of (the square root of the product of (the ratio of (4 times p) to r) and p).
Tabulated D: 0.25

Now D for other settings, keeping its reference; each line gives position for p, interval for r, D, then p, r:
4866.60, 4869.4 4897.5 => 0.34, 1.12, 1.06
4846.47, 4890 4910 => 0.25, 0.92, 1.05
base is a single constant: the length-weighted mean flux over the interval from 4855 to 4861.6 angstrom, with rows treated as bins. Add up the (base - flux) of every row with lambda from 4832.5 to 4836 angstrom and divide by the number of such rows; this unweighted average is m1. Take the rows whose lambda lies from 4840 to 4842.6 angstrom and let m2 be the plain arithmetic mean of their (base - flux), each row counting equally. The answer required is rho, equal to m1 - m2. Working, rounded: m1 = -4.5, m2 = -4.13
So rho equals -0.4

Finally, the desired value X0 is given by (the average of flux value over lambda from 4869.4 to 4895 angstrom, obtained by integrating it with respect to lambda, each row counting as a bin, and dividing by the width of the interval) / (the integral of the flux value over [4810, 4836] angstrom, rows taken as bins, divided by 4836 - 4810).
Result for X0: 0.98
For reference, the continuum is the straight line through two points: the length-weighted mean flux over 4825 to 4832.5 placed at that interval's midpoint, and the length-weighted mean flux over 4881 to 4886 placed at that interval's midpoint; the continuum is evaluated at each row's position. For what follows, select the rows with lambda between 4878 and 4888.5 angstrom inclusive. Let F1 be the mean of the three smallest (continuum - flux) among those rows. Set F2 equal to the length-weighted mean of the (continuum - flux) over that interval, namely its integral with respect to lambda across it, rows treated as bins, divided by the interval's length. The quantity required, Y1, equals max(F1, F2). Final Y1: 0.7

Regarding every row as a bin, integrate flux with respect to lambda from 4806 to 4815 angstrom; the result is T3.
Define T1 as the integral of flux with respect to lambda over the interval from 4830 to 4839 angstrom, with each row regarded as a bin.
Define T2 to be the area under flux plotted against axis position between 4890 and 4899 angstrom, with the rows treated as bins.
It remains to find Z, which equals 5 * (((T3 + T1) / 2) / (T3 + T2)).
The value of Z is 2.53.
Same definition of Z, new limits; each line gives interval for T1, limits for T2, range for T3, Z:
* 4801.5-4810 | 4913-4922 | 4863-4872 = 2.52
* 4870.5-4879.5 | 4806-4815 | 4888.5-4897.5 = 2.43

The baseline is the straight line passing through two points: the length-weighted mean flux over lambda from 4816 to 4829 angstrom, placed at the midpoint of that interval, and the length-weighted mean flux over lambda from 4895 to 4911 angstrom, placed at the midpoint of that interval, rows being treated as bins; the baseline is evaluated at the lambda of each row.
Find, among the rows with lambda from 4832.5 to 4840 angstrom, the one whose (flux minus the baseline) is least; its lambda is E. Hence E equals 4839.78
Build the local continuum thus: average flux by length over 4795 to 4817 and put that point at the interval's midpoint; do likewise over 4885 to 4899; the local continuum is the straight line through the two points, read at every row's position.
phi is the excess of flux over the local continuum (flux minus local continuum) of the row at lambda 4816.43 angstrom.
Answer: 0.83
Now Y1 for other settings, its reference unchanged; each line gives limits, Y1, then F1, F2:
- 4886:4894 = 0.8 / -0.2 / 0.8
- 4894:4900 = -0.1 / -1.0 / -0.1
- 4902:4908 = 1.1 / 0.4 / 1.1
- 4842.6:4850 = -0.8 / -2.1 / -0.8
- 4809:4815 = 0.0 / -1.1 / 0.0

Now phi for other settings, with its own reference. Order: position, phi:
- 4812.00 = -0.25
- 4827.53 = -1.49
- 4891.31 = -1.08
